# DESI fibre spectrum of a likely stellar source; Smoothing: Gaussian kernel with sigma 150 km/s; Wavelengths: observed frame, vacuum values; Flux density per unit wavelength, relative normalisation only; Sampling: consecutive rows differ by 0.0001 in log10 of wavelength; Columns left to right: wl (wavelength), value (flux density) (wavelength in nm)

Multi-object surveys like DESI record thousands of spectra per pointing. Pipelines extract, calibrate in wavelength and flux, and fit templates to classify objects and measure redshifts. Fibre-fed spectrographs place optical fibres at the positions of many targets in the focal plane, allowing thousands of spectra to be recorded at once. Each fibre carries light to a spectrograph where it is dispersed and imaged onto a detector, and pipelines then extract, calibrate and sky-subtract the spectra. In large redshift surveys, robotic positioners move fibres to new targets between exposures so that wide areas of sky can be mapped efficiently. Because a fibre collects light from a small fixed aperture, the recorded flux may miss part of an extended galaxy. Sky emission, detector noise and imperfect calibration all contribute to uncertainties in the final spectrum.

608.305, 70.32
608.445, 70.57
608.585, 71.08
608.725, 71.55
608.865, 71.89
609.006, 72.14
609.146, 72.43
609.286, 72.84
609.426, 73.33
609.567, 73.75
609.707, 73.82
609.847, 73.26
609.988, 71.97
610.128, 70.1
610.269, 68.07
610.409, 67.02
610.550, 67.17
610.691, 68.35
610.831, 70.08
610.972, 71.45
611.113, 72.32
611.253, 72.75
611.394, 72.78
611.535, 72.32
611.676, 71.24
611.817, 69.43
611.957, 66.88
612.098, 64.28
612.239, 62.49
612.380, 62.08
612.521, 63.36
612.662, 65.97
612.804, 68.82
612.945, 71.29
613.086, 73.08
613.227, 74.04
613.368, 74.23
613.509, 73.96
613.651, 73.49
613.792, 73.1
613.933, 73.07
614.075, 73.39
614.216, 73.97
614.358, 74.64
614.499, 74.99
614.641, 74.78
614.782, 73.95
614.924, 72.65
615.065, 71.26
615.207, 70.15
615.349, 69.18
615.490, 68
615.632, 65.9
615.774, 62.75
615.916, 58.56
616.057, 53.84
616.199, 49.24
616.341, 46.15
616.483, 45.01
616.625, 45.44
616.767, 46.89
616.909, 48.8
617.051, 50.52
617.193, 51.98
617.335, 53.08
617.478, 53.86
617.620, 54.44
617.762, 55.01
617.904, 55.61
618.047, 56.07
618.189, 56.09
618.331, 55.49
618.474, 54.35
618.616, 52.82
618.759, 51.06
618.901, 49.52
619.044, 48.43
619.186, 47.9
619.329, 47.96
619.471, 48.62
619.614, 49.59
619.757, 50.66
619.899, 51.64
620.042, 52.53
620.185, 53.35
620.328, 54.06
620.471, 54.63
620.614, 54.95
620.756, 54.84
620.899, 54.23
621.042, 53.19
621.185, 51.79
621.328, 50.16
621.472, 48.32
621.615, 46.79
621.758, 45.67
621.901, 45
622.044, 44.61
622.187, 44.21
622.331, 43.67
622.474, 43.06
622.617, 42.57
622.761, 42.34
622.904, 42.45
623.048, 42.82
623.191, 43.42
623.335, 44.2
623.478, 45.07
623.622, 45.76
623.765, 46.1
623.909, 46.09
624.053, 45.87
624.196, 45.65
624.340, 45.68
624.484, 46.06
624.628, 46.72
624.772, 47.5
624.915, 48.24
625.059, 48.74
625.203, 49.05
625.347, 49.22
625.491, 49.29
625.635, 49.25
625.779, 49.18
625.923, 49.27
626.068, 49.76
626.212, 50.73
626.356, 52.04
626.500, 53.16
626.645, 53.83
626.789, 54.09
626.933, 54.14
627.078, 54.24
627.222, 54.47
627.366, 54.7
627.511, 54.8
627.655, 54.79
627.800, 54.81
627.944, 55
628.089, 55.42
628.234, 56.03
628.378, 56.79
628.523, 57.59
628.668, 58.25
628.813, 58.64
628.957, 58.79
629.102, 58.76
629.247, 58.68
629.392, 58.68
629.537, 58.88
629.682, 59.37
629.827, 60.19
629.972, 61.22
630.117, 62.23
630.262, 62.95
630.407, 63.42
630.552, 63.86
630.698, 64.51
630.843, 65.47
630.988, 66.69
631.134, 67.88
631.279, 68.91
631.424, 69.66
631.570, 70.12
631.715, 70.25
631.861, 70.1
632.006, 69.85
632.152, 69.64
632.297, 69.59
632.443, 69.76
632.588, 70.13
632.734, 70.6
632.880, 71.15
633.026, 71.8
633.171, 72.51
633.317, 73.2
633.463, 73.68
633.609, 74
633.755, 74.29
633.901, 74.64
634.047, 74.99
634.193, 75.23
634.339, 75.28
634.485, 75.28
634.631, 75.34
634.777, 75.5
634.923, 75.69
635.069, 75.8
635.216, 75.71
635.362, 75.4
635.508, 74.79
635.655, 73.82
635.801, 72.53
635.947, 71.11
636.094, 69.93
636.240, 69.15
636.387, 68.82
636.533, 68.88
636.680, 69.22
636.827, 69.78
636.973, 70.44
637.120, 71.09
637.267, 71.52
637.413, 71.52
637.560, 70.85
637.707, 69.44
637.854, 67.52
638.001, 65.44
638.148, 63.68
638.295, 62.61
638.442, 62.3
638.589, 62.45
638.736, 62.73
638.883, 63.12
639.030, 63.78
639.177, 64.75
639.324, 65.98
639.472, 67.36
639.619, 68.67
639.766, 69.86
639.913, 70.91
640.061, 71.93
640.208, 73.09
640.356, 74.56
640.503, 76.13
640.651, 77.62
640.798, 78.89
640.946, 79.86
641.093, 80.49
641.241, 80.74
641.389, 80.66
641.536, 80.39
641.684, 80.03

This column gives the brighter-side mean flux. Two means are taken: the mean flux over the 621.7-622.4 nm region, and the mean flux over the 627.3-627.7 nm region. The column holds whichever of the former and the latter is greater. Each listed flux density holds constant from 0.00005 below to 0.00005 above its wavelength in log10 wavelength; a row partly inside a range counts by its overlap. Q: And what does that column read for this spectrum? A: 54.8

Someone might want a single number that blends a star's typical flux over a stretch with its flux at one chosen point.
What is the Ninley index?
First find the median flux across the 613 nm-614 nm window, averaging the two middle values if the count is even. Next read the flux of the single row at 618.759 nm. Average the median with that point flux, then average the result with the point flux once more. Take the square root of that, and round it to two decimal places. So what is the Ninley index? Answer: 7.53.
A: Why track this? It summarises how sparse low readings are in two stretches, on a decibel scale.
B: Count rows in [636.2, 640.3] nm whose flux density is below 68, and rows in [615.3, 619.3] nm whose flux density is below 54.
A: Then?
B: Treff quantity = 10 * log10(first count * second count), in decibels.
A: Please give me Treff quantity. 22.8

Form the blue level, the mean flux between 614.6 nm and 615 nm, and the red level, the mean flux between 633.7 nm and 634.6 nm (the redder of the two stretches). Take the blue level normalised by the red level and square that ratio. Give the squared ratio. 1.0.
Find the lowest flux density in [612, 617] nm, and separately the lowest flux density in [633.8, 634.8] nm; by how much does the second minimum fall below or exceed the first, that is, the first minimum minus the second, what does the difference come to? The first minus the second -30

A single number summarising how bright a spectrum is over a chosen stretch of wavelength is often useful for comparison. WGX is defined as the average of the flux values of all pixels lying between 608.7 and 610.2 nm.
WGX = 72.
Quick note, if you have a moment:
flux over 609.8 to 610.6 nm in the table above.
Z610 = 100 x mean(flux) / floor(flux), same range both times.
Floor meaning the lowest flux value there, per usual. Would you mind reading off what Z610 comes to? 104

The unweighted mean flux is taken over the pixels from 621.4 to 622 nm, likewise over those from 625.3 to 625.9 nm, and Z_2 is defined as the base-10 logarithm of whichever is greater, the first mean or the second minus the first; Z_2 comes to 1.67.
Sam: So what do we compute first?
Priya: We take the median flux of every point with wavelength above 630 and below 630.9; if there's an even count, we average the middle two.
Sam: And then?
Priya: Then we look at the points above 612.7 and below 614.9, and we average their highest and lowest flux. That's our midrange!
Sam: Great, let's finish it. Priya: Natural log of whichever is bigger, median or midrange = 4.28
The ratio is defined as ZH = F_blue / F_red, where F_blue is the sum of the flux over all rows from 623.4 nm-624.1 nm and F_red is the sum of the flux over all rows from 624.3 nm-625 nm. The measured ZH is 1.0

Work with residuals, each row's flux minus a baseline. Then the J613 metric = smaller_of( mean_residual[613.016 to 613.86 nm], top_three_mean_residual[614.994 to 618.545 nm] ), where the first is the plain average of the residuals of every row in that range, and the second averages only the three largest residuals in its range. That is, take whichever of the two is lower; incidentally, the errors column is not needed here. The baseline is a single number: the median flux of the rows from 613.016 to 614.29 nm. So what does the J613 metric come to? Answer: -3.3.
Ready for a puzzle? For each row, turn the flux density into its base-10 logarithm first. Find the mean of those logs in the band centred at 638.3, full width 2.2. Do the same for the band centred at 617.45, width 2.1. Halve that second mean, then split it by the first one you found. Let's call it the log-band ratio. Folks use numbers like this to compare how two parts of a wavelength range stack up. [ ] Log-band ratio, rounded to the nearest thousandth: 0.472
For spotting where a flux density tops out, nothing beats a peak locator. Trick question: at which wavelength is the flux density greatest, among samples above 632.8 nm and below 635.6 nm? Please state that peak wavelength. 635.069 nm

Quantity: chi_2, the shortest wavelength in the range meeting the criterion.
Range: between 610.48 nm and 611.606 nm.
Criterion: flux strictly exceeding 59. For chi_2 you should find 610.550 nm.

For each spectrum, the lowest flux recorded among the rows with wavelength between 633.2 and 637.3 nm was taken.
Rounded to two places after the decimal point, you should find 68.82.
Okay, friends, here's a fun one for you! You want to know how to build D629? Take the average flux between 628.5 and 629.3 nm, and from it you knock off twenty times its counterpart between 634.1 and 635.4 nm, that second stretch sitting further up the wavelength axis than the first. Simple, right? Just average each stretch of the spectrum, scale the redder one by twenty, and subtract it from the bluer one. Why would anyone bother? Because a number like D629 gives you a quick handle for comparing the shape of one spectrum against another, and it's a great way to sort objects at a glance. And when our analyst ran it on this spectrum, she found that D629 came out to -1451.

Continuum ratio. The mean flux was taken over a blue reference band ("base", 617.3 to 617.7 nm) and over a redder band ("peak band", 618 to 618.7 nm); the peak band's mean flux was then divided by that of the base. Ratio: 1.02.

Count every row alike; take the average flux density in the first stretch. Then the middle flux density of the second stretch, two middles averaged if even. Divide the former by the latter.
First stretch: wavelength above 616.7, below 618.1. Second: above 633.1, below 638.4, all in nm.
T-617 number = 0.73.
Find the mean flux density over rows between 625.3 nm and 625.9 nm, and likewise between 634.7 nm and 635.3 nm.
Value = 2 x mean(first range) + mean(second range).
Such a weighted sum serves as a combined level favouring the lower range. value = 174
